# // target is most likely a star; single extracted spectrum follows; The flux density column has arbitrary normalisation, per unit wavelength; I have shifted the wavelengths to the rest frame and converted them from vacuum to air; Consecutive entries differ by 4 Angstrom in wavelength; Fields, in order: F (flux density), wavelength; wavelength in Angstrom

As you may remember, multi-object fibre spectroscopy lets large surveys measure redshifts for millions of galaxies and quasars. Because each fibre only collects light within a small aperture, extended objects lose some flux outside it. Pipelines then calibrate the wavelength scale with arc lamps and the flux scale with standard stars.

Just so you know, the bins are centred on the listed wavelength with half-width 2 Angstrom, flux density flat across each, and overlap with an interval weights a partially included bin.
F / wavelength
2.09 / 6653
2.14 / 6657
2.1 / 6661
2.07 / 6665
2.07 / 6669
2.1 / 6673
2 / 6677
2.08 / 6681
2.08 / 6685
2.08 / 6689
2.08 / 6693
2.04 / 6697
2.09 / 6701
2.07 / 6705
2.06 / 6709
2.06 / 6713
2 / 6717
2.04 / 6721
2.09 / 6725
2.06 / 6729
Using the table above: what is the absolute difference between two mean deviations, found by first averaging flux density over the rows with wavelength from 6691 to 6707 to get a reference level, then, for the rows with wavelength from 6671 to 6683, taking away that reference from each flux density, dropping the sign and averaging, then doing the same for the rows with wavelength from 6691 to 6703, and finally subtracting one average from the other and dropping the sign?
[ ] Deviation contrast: 0.017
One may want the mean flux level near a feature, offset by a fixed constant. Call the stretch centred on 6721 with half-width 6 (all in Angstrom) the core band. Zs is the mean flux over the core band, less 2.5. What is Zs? -0.457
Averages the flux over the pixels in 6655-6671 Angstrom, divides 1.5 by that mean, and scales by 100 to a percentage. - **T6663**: 71.6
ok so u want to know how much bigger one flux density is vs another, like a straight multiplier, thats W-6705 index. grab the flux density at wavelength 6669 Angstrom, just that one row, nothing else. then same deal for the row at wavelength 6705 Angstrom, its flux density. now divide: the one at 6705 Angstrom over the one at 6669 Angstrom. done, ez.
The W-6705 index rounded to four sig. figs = 1.000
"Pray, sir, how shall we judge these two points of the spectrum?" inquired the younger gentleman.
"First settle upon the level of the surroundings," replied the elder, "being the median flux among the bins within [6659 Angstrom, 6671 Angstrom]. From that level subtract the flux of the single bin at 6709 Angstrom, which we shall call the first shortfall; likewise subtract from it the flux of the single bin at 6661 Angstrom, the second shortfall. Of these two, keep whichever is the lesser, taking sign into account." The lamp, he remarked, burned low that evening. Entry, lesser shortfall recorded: -0.03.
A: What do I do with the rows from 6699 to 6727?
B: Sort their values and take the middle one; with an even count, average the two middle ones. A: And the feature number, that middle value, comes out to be 2.06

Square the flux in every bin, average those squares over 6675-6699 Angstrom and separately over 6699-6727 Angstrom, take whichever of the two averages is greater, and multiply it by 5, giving 21.2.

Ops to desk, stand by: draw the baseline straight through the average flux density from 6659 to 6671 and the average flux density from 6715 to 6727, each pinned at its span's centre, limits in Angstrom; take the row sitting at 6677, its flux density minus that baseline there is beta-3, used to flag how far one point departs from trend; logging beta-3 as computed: -0.072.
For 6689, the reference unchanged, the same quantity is 0.016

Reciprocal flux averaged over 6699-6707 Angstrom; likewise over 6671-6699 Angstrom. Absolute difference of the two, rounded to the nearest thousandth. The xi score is 0.003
